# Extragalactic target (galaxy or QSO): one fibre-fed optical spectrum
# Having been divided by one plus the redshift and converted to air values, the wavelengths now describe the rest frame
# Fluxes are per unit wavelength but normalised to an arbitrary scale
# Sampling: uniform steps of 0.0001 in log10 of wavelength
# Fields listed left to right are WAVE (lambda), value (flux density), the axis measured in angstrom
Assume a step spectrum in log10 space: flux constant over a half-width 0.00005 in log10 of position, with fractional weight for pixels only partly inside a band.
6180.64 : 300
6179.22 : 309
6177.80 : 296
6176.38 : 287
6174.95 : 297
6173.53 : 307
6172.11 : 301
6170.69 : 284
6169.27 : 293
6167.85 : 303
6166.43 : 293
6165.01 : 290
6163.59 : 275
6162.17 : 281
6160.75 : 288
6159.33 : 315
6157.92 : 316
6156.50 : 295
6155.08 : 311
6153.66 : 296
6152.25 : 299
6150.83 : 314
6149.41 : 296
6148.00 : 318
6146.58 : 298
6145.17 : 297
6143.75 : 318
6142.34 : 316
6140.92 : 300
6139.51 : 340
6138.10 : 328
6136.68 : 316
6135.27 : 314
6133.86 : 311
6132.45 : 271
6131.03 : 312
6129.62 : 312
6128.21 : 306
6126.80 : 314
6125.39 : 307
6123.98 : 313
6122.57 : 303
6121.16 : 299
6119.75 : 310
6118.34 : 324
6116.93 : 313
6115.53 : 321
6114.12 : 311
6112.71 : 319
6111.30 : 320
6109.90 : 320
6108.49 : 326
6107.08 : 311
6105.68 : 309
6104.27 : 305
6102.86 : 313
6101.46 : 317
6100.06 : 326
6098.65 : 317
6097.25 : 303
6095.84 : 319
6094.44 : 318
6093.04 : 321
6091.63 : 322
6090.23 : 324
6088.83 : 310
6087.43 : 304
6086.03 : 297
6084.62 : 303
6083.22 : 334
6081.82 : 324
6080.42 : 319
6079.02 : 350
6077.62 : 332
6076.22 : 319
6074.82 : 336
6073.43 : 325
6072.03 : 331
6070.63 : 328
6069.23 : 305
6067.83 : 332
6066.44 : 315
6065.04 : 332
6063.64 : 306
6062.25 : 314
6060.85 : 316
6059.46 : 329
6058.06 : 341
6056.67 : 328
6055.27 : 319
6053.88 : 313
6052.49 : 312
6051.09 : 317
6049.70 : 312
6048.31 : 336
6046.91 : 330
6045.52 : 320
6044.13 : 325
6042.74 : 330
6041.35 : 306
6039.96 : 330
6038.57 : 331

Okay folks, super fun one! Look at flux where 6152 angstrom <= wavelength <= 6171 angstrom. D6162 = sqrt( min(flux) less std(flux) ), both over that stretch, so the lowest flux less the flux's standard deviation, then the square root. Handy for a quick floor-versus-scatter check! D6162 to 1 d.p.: 16.2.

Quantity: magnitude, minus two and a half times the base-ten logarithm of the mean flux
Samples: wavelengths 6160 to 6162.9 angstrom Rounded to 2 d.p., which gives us -6.14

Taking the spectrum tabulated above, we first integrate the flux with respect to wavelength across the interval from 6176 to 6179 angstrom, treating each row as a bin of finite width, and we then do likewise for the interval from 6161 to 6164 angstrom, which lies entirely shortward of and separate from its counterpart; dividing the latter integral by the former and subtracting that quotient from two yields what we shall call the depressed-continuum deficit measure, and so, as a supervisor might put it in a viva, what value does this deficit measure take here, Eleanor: 1.05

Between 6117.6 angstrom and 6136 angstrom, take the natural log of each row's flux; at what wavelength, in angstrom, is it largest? 6118.34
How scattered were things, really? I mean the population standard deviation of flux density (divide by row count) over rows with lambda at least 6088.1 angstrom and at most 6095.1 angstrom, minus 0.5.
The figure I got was 4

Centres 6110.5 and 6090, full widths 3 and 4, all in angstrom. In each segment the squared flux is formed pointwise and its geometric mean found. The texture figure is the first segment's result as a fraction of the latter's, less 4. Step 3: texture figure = -2.99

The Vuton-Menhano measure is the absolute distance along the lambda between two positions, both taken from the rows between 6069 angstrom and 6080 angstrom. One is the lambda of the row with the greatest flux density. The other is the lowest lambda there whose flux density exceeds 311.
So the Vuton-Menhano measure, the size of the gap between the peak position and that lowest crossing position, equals 8.4 angstrom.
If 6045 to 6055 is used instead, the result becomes 2.8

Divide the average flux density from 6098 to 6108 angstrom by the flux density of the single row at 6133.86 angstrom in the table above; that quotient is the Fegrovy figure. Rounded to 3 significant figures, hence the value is 1.01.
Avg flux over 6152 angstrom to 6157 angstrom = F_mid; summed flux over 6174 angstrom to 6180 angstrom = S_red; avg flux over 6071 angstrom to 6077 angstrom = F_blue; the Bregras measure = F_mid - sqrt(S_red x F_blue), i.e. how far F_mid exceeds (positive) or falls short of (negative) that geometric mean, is -324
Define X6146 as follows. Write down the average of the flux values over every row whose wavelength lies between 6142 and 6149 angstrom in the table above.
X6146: 309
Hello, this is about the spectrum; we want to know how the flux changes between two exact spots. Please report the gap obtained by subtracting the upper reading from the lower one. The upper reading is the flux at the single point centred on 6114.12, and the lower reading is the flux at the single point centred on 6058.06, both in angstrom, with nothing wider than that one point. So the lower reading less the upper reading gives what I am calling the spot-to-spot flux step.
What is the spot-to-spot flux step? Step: 30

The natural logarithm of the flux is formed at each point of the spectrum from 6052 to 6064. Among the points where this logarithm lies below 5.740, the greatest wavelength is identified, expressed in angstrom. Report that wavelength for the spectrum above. 6063.64 angstrom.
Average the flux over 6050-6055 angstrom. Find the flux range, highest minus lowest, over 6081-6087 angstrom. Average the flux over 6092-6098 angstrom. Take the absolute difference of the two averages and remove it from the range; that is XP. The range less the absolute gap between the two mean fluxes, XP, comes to 36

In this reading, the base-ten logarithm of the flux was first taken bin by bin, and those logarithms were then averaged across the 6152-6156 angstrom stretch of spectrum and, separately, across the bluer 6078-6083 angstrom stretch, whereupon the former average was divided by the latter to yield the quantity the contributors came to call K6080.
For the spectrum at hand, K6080 0.984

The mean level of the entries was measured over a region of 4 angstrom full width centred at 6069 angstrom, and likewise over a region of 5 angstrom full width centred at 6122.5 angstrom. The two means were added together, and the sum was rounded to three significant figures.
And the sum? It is 627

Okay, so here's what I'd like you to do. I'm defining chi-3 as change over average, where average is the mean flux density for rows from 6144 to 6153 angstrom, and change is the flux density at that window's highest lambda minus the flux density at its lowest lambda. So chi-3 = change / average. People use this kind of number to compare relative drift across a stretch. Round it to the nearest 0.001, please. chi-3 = 0.007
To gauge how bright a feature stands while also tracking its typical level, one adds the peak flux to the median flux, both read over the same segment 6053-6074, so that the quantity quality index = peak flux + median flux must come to 666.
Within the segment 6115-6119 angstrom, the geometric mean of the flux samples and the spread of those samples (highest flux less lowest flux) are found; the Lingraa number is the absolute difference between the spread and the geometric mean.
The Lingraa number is 308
